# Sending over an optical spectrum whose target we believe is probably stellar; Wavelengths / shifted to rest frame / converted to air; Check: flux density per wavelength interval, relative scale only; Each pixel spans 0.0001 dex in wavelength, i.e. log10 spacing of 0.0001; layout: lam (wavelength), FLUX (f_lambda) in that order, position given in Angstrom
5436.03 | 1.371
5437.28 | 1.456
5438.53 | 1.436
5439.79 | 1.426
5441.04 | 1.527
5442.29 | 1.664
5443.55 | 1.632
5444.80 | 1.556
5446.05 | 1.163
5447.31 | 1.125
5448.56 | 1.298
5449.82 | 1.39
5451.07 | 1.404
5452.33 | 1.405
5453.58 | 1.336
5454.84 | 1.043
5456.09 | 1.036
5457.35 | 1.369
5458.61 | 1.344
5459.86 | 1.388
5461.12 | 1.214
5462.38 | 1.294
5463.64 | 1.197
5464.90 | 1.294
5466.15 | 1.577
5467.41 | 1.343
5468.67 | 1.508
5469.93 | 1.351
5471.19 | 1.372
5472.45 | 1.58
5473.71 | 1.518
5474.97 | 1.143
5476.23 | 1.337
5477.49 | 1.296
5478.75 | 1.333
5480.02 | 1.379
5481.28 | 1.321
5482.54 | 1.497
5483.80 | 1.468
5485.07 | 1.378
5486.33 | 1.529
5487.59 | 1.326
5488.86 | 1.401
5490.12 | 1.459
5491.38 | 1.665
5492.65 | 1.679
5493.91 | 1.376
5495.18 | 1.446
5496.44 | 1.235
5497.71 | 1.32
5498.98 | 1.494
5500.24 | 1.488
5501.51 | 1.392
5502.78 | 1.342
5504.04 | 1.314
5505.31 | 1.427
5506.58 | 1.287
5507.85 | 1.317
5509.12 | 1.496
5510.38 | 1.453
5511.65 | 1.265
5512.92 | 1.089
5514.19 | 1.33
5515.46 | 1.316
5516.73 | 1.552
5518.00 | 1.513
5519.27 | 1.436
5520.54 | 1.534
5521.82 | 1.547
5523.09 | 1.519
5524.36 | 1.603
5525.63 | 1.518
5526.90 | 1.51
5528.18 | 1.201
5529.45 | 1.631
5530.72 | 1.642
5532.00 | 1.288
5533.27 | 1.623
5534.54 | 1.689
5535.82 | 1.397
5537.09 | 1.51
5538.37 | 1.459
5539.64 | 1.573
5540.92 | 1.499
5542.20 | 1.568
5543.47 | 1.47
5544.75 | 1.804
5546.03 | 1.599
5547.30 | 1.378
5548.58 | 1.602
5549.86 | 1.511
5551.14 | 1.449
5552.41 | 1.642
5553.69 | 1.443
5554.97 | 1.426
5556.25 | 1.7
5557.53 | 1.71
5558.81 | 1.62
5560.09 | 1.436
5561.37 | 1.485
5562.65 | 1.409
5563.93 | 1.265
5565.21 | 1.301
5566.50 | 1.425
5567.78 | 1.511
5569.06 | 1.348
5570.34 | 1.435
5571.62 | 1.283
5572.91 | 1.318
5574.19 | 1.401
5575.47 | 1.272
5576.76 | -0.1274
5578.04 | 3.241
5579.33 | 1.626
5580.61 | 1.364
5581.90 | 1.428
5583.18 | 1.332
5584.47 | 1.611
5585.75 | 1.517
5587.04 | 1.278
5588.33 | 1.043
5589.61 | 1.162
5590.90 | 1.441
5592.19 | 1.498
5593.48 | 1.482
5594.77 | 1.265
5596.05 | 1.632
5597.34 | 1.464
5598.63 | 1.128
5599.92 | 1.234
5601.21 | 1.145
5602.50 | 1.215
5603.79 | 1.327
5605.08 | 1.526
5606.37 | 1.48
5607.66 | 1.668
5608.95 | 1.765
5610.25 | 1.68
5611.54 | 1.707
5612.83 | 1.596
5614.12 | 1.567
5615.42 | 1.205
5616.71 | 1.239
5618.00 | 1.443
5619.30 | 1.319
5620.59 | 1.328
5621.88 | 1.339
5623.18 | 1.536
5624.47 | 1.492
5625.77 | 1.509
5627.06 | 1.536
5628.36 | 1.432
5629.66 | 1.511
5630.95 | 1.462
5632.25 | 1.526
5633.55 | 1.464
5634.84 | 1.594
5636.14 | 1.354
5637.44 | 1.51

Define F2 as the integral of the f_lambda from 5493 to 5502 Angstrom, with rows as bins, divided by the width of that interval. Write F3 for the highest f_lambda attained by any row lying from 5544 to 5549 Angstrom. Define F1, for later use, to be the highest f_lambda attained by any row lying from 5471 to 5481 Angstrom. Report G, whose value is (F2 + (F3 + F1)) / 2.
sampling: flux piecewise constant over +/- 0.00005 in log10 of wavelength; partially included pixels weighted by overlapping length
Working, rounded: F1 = 1.58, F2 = 1.40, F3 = 1.804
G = 2.39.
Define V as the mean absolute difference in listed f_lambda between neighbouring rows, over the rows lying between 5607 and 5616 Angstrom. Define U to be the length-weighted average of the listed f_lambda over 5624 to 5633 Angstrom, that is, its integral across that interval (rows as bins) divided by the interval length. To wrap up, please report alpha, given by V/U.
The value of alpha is 0.08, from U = 1.49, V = 0.12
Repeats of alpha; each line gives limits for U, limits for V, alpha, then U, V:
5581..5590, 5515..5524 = 0.06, 1.34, 0.08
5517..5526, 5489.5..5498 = 0.10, 1.53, 0.15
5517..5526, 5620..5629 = 0.04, 1.53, 0.07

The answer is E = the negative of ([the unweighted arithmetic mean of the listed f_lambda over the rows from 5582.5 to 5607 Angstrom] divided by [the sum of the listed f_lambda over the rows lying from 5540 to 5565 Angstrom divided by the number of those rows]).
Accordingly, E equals -0.89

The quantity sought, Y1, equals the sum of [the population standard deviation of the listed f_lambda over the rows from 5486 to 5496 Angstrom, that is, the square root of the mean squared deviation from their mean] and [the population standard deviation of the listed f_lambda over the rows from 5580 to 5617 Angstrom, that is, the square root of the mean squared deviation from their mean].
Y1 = 0.315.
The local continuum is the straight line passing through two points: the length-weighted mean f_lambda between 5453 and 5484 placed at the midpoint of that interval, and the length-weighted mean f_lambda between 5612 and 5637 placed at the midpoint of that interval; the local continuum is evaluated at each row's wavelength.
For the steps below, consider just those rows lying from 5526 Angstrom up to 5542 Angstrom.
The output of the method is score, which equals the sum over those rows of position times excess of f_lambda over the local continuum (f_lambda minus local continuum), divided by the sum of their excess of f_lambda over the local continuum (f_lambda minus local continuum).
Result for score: 5534.6 Angstrom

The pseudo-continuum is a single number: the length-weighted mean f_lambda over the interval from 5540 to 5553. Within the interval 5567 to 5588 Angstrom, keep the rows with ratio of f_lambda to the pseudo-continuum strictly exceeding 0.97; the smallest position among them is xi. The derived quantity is 5567.78 Angstrom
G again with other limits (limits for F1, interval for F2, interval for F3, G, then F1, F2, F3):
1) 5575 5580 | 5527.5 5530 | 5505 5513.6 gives 3.07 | 3.241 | 1.41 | 1.496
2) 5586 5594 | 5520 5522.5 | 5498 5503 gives 2.26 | 1.498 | 1.54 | 1.494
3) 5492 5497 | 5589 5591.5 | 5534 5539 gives 2.33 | 1.679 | 1.30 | 1.689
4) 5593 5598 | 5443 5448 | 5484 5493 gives 2.34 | 1.632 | 1.37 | 1.679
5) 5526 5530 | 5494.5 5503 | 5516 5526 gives 2.31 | 1.631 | 1.39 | 1.603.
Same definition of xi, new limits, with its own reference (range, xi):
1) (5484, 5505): 5486.33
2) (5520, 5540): 5520.54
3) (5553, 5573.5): 5556.25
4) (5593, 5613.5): 5596.05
